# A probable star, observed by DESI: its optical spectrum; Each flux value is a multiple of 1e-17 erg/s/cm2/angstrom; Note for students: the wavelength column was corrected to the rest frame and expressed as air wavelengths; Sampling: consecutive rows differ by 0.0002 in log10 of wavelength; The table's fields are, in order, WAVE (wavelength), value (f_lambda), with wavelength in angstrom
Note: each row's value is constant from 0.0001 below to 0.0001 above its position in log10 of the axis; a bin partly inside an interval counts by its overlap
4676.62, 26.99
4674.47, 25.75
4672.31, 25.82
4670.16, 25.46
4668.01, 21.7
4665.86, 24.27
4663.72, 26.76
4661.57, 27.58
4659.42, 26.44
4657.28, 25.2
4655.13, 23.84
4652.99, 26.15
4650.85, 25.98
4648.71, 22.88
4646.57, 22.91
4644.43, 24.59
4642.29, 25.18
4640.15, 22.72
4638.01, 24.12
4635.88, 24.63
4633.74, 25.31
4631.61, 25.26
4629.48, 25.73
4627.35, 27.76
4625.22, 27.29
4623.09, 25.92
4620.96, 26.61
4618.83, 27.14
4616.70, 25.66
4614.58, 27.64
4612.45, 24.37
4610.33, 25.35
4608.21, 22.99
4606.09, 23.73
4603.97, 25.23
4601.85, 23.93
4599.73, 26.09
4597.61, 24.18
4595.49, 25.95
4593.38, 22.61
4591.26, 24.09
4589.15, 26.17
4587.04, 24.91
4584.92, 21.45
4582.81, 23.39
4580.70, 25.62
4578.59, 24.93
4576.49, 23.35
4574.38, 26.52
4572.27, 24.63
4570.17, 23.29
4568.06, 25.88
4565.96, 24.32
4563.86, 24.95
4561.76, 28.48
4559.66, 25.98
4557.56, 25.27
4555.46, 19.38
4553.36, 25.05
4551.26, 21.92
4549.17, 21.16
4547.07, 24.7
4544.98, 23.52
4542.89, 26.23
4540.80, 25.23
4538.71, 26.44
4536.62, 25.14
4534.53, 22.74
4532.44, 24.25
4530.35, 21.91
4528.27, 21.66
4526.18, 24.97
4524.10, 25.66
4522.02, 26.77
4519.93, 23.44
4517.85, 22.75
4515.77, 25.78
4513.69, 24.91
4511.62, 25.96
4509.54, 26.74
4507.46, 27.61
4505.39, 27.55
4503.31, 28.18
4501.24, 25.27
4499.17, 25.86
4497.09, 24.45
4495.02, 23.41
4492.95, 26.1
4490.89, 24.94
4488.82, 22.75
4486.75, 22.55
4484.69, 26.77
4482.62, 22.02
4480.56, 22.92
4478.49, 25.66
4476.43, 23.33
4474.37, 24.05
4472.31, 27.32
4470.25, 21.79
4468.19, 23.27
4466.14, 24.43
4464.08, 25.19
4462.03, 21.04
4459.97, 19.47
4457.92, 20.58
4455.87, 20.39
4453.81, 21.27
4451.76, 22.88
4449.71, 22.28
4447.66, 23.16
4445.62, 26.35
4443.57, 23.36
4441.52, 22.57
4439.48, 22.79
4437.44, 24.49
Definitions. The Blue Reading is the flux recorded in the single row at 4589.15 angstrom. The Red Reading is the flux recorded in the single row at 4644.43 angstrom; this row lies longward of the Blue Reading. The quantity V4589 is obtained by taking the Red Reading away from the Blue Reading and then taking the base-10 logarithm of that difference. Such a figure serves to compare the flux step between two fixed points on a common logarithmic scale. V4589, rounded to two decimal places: 0.20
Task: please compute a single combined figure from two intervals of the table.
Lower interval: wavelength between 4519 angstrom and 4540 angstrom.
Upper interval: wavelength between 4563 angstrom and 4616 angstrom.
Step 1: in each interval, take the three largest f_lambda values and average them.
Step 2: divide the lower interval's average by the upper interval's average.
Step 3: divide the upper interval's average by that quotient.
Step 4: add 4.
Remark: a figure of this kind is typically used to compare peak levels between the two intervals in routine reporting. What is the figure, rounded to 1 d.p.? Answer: 31.3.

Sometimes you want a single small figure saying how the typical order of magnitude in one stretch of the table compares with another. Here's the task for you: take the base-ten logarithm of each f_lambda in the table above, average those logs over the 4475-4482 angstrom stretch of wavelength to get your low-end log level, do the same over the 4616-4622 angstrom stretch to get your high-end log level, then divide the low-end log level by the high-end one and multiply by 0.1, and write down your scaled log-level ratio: 0.097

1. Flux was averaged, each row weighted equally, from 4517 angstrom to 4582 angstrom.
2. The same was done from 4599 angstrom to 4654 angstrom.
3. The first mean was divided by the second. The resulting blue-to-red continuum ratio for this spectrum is 0.97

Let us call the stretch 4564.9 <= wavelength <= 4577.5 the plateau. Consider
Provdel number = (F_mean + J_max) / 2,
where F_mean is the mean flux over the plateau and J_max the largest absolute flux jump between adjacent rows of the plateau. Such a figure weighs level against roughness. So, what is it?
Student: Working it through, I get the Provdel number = 13.9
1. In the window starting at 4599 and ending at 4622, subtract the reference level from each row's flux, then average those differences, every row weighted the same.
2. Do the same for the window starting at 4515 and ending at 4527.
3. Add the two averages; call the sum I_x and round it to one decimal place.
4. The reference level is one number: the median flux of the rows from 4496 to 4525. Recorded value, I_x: -1.4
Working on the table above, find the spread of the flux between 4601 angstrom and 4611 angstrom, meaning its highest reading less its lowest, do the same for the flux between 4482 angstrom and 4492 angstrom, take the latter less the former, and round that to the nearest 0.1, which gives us 2.4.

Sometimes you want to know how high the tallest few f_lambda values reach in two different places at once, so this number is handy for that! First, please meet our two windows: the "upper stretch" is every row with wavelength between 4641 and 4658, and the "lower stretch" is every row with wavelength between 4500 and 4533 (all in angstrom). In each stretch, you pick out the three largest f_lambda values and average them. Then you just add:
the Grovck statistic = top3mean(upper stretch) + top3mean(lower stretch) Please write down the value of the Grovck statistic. 53.6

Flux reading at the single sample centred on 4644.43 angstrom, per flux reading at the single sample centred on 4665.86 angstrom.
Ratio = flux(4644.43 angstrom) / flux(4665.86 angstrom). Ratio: 1.01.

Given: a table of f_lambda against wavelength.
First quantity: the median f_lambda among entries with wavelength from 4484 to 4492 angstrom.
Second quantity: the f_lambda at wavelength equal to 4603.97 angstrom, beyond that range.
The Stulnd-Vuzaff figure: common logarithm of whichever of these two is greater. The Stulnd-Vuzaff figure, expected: 1.40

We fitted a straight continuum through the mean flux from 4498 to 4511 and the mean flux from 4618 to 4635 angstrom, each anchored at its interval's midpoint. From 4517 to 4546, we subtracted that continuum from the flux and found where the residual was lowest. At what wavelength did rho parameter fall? 4528.27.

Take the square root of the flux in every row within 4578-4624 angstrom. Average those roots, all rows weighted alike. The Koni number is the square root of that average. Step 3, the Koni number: 2.233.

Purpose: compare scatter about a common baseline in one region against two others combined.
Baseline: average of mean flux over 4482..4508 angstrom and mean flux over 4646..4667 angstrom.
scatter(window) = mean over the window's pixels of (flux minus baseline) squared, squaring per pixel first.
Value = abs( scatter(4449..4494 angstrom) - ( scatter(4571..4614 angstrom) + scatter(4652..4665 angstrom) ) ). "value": 4.0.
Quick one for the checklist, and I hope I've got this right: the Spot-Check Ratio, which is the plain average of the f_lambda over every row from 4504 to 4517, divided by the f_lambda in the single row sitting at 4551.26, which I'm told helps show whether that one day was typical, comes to 1.21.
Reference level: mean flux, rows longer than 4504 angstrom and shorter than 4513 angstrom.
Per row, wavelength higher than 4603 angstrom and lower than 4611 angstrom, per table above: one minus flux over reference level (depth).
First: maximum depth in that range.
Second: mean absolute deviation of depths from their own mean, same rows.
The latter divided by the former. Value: 0.24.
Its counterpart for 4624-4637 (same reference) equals 0.44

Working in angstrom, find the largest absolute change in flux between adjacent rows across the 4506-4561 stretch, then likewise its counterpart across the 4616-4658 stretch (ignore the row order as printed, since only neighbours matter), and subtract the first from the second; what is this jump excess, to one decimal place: -2.8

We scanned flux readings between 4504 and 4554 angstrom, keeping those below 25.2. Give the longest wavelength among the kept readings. 4553.36 angstrom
